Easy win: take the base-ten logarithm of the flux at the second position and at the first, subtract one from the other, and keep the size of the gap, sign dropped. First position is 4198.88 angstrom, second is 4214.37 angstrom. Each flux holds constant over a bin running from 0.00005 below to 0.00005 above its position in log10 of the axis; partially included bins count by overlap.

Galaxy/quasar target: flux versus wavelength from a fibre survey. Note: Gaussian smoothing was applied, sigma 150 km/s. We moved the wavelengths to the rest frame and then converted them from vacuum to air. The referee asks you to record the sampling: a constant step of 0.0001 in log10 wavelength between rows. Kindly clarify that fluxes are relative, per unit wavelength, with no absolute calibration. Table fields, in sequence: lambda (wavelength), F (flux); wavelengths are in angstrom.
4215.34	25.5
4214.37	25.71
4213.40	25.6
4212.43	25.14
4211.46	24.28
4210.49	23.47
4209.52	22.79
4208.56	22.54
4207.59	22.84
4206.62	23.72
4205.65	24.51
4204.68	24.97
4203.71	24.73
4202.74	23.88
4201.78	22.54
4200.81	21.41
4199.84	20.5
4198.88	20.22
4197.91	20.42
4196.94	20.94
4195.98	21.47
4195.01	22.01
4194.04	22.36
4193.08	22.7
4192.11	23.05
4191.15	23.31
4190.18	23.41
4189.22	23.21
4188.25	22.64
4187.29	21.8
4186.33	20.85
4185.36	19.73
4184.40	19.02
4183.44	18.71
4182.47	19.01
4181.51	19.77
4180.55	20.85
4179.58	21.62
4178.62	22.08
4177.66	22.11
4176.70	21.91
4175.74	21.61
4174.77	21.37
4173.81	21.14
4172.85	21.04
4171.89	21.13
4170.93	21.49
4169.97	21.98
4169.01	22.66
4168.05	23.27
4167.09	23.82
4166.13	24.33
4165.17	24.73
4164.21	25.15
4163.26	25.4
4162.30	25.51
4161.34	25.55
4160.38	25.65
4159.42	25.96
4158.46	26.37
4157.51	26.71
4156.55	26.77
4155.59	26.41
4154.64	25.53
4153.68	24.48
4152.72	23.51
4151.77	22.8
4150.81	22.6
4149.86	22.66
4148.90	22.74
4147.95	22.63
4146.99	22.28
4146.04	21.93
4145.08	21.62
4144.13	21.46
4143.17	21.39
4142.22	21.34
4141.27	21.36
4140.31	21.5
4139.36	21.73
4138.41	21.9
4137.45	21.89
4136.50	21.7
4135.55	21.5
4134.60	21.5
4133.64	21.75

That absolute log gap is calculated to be 0.10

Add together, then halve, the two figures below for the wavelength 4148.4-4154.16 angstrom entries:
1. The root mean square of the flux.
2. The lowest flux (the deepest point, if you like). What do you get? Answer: 22.9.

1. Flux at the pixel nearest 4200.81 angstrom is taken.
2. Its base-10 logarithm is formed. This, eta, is 1.33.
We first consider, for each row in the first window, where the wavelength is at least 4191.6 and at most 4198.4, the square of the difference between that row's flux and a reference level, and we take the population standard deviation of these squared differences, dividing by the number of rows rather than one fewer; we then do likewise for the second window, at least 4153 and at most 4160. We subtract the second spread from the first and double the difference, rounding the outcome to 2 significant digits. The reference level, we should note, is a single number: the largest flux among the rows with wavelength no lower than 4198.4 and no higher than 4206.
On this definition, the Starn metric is 9.3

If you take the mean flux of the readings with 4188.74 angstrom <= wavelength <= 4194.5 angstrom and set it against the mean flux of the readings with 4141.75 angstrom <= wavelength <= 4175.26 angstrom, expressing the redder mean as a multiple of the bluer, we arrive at 0.98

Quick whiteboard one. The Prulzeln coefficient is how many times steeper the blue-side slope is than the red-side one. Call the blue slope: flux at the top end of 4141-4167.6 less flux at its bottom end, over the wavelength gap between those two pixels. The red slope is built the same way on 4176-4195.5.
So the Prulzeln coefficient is 17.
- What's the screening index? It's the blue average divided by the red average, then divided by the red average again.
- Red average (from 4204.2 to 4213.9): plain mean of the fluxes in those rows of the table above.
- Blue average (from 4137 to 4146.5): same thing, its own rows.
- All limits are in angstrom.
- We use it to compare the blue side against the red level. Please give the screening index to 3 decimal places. 0.038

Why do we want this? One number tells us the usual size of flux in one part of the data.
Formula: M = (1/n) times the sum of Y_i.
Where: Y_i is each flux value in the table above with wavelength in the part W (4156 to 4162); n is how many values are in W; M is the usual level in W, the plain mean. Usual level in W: 26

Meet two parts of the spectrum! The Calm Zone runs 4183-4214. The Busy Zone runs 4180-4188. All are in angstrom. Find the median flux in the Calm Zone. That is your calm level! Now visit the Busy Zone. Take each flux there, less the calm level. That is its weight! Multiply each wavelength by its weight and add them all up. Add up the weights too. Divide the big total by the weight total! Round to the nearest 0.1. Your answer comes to 4183.6 angstrom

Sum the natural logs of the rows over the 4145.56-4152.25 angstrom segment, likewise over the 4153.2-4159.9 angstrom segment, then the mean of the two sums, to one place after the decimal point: 22.3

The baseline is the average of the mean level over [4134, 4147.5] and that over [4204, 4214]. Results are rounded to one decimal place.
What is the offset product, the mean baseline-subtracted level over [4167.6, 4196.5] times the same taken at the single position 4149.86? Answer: 0.2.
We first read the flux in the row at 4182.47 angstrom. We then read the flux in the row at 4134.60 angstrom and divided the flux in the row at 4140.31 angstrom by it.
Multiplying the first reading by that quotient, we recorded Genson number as 19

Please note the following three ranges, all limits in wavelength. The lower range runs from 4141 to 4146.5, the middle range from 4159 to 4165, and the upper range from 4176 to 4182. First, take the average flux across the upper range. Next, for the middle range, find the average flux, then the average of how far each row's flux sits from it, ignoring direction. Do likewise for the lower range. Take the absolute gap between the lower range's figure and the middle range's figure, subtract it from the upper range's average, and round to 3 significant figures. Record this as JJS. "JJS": 21.4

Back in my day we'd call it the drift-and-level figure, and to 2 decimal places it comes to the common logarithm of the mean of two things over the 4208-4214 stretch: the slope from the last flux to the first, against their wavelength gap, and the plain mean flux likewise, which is 1.09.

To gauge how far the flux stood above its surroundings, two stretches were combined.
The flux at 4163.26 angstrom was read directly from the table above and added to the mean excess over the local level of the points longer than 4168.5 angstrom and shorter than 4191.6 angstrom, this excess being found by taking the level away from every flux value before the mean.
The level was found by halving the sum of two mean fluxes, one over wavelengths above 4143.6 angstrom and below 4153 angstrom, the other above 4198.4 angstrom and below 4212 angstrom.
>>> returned 24.0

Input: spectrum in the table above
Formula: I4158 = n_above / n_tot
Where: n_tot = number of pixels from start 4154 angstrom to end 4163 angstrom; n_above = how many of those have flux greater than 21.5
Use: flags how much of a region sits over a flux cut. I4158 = 1.0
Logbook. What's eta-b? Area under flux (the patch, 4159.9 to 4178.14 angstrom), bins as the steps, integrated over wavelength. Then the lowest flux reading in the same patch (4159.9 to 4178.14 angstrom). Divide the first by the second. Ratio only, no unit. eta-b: 20.07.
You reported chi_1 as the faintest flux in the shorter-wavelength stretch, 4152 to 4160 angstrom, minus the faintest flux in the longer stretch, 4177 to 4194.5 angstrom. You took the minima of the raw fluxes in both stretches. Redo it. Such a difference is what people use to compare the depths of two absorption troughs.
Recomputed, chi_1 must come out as 4.8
